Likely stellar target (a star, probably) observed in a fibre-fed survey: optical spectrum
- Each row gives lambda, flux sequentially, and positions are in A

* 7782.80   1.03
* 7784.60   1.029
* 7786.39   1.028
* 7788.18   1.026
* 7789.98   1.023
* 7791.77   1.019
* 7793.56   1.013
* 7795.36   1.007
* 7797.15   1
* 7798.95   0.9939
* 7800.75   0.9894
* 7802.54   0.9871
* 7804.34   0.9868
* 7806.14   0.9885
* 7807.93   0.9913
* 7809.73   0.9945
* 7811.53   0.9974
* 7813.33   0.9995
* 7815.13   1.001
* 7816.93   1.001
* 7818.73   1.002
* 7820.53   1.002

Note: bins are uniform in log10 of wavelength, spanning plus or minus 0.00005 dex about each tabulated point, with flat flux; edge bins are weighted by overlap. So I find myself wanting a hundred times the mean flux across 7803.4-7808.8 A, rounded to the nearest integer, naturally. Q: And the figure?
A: 99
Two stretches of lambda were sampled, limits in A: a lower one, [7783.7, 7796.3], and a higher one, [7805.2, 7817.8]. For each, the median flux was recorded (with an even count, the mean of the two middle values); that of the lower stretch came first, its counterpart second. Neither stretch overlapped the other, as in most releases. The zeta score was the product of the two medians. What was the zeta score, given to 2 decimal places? 1.02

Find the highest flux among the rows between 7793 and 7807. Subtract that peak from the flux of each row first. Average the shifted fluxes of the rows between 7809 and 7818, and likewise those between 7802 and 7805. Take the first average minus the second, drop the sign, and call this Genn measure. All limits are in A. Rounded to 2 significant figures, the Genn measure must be 0.012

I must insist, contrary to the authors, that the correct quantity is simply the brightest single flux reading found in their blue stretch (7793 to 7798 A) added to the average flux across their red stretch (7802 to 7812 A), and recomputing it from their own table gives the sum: 2.004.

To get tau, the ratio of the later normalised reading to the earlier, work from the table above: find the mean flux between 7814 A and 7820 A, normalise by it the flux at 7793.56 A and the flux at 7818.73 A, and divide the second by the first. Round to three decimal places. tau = 0.989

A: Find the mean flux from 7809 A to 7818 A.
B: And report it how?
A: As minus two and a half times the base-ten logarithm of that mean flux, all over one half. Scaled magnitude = 0.003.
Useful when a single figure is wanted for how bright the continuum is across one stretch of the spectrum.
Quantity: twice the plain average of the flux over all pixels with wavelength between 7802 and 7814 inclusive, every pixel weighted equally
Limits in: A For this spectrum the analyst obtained 1.98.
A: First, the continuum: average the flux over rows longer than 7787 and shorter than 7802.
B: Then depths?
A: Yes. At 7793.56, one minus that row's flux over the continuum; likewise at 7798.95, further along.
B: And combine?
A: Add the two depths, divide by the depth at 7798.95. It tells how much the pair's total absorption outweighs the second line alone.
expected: 0.73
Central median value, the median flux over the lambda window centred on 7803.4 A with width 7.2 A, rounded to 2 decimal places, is 0.99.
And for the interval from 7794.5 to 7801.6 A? 1.00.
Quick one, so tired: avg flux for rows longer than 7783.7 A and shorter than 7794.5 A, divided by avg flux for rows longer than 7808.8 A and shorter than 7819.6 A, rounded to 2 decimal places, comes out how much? 1.02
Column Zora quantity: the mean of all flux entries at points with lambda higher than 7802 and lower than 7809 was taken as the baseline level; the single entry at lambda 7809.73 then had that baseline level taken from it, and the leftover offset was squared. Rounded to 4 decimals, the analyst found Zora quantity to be 0.0000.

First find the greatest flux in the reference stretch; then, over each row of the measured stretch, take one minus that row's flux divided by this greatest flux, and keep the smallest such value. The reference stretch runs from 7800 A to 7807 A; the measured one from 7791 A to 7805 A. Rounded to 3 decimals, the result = -0.030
